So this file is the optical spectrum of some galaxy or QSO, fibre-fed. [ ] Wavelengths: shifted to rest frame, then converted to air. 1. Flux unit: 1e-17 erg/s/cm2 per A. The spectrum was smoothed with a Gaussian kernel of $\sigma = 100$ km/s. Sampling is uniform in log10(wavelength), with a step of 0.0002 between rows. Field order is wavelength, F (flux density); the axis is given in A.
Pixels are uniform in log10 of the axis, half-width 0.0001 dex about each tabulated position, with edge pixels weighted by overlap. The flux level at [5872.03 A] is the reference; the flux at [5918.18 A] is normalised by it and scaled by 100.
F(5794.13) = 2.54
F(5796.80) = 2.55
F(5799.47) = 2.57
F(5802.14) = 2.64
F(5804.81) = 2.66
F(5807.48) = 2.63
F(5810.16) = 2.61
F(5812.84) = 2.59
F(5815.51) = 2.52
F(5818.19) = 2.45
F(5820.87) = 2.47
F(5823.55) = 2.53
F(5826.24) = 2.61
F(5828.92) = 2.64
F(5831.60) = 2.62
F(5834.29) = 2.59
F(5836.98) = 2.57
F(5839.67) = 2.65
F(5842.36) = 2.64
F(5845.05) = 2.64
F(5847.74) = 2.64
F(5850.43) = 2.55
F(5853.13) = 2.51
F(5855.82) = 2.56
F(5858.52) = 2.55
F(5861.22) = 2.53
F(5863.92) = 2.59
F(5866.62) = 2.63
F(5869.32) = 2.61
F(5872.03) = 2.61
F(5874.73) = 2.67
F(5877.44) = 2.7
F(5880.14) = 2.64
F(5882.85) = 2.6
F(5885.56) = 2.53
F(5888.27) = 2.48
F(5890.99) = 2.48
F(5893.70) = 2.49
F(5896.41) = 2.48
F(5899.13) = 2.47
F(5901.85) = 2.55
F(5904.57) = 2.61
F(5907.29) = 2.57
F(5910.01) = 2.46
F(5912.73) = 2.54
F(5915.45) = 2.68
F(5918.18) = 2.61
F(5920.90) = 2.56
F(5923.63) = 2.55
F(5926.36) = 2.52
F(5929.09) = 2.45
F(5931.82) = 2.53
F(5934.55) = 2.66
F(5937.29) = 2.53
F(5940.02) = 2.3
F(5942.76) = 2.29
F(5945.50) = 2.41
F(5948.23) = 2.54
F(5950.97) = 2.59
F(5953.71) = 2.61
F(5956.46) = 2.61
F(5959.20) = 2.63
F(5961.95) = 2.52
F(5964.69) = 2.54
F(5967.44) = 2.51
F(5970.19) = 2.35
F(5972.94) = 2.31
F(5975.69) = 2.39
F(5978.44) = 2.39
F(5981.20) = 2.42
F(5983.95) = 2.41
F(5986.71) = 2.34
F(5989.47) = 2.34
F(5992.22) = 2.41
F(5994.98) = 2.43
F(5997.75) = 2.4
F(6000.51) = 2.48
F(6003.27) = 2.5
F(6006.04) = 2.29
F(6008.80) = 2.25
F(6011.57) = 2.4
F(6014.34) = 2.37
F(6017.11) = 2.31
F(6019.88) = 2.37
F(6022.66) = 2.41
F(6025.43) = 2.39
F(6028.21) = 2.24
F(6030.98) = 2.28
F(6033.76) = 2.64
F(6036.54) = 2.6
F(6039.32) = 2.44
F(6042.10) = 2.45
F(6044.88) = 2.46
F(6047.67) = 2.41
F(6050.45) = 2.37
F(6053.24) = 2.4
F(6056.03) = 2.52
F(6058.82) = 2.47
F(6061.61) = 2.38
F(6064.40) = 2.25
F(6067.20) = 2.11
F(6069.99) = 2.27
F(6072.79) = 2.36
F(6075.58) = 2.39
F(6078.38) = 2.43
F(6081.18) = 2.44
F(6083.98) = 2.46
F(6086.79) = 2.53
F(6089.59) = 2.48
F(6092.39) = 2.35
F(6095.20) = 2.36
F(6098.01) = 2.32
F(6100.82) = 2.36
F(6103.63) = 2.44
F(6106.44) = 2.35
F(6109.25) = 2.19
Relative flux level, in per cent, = 100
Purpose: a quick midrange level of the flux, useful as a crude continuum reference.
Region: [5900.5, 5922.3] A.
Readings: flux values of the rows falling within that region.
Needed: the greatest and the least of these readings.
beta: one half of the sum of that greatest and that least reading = 2.57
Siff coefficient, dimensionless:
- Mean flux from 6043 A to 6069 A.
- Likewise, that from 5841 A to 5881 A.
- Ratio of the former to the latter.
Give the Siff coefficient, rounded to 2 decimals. 0.91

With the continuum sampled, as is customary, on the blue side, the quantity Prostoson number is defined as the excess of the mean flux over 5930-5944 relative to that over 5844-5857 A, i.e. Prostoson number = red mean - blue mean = -0.12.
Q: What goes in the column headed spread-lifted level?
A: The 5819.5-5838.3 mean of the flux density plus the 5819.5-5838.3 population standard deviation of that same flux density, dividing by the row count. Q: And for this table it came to 2.63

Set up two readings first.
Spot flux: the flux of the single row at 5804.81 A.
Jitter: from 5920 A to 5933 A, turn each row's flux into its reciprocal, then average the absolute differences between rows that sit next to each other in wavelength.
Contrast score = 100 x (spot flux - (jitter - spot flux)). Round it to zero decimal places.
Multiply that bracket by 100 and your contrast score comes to 531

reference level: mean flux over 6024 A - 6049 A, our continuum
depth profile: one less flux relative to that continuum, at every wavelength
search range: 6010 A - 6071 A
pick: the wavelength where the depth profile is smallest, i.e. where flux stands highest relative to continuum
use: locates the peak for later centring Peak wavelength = 6033.76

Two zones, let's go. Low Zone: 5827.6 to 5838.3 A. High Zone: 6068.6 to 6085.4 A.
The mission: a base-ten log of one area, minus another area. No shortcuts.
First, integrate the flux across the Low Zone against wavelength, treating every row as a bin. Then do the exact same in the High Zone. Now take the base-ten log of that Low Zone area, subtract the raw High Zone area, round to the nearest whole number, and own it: -39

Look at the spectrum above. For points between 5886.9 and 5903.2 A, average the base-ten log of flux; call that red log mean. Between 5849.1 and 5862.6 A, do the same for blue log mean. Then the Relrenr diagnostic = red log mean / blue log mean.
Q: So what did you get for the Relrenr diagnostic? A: 0.98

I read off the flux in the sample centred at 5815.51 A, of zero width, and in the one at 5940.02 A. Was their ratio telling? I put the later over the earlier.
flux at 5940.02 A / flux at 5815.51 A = 0.913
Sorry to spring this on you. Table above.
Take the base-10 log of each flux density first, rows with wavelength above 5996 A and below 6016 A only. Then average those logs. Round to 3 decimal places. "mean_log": 0.377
